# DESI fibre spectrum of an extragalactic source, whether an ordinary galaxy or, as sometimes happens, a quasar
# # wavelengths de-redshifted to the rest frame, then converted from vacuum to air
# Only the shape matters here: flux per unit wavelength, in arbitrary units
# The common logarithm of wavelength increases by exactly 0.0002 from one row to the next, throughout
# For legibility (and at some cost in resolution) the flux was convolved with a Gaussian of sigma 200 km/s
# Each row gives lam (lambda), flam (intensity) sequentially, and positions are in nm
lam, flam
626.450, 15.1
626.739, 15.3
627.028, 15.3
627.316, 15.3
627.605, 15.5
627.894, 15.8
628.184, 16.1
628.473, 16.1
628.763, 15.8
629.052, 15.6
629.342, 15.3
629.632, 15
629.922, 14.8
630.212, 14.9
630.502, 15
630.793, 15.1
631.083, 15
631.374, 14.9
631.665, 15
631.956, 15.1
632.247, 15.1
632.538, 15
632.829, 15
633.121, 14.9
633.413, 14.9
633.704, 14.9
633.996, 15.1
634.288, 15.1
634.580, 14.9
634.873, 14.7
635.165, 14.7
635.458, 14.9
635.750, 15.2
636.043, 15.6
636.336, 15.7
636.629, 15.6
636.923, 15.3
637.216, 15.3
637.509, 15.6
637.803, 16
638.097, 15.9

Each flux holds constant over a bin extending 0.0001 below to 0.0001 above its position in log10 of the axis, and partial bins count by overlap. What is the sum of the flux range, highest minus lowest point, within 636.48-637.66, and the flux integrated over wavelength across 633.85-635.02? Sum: 17.8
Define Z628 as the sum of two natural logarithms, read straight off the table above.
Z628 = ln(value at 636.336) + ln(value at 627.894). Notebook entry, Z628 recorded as 5.51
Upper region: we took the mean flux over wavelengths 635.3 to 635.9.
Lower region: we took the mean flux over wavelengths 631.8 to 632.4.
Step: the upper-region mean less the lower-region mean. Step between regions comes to -0.05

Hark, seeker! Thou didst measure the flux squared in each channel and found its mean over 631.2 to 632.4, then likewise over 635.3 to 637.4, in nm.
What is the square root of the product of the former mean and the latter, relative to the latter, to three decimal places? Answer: 0.977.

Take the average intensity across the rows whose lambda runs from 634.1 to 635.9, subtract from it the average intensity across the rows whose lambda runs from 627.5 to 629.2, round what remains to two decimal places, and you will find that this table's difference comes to -0.90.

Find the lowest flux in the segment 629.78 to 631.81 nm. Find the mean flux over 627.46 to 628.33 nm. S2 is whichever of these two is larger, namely 15.8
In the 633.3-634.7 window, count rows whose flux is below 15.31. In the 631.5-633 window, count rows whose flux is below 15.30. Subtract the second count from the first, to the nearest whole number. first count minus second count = 0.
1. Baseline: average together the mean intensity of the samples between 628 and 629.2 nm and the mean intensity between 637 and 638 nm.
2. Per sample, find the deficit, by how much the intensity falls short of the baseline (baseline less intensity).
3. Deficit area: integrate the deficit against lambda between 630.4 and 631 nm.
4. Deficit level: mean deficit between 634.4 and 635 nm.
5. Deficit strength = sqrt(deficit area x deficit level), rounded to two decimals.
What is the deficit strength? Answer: 0.63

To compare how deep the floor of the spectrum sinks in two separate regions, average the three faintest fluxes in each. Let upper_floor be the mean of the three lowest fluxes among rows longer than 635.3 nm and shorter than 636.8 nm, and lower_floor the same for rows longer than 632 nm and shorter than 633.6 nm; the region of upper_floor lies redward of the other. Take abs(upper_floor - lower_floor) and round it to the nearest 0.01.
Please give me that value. 0.30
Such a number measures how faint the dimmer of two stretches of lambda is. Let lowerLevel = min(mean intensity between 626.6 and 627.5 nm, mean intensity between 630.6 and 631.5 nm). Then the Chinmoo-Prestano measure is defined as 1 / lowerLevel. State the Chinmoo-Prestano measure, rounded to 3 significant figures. 0.0667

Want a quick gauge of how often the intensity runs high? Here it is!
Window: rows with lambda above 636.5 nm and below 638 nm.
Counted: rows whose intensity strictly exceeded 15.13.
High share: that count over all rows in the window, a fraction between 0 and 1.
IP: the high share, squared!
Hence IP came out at 1.00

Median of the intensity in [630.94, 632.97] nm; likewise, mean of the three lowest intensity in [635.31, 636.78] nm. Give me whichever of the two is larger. 15.2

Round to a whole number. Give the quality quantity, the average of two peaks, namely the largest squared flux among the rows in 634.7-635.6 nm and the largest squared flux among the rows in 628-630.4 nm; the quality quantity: 241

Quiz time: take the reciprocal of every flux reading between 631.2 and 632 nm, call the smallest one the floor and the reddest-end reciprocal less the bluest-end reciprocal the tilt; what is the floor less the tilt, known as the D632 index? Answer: 0.0671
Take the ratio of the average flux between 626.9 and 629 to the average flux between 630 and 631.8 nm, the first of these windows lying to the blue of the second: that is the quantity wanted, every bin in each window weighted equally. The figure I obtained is 1.05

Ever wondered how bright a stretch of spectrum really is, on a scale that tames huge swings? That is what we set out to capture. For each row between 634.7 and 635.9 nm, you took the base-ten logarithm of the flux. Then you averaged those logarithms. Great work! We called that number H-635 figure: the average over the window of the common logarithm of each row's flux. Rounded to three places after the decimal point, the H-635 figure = 1.172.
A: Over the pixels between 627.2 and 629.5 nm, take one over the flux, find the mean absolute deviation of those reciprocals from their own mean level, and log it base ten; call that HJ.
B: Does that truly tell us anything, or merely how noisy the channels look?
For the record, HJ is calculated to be -3.0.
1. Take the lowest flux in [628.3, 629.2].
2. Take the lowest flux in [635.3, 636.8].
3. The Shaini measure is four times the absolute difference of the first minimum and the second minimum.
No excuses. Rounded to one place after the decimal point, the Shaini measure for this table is 2.8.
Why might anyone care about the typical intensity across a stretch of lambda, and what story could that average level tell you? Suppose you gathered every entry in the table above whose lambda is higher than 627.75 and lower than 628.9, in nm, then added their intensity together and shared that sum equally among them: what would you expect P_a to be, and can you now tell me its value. 15.9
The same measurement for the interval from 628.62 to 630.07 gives 15.3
